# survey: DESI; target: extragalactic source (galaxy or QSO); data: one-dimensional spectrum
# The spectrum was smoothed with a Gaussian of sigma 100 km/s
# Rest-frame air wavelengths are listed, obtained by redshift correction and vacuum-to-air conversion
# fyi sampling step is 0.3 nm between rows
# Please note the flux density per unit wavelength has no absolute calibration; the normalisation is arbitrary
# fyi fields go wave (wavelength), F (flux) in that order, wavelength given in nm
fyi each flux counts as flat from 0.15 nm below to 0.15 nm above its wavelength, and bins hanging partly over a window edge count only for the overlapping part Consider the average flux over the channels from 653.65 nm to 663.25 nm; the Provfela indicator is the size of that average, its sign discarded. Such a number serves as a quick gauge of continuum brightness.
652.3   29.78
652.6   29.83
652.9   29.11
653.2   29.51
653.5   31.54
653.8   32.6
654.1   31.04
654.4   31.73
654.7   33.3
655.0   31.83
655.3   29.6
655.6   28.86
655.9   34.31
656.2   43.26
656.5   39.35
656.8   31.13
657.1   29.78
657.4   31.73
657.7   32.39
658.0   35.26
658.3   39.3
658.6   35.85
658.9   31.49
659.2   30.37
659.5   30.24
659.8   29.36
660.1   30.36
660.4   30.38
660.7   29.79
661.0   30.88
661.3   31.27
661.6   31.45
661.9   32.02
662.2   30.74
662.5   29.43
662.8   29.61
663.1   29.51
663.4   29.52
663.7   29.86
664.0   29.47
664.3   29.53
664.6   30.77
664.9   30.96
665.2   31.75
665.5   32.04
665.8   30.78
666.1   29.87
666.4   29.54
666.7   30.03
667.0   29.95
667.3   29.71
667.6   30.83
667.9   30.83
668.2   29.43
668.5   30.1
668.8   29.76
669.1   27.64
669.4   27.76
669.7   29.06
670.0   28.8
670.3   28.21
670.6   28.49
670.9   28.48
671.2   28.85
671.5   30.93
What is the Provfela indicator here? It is 32.1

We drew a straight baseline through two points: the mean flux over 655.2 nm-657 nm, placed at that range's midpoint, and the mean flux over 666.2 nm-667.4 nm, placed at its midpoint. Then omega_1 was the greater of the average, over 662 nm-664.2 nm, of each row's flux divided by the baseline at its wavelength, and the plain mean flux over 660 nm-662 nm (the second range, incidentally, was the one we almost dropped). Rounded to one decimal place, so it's 30.9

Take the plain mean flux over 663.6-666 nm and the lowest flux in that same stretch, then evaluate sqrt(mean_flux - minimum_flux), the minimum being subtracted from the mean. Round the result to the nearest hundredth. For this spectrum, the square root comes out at 1.08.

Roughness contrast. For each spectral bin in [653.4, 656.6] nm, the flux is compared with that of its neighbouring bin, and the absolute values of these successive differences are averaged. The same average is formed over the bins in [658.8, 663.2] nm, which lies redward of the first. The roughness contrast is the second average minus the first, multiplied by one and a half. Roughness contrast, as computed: -3.2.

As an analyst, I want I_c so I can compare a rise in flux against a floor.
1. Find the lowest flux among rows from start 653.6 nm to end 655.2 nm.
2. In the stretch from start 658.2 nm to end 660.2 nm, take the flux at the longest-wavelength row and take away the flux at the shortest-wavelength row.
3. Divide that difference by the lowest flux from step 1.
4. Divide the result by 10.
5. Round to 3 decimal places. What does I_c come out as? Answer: -0.029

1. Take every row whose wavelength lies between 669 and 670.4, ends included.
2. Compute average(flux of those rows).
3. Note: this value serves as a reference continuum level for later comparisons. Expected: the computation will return 28.3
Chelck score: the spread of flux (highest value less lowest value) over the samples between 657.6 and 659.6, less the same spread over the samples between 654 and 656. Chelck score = 3.6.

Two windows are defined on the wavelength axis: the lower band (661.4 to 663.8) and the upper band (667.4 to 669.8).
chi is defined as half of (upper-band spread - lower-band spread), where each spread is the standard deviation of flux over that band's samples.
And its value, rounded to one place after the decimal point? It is 0.1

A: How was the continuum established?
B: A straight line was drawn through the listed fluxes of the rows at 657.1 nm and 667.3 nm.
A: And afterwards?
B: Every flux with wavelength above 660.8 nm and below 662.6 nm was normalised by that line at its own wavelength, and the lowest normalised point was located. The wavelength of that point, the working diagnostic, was 662.5 nm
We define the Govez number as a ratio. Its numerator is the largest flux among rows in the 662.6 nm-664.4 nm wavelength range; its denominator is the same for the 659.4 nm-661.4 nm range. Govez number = 1.0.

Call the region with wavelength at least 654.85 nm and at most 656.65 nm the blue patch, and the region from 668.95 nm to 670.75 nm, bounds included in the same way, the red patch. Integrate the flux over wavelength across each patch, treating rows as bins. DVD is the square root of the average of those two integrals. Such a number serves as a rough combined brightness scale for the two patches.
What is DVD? 7.52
